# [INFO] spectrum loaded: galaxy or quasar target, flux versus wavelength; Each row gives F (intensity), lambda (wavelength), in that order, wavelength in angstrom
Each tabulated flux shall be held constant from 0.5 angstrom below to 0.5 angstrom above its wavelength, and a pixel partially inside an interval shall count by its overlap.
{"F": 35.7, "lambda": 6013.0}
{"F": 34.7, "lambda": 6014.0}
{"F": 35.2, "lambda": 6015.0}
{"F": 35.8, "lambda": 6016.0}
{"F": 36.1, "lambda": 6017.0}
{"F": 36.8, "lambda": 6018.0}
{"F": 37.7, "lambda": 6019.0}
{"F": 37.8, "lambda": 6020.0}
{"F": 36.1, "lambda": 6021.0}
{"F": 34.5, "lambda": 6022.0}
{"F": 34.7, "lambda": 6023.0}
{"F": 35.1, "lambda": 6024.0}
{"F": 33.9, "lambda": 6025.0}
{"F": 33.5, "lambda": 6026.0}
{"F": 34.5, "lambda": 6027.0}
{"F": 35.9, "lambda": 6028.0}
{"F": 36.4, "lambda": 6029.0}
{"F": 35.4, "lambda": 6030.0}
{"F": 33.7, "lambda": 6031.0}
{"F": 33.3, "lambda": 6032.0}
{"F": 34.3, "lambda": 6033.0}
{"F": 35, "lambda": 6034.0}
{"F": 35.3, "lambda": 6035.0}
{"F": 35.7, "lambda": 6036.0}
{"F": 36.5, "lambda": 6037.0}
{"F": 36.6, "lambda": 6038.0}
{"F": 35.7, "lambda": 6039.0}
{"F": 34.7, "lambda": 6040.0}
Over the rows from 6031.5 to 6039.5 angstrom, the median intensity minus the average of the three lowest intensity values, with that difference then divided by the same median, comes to 0.0366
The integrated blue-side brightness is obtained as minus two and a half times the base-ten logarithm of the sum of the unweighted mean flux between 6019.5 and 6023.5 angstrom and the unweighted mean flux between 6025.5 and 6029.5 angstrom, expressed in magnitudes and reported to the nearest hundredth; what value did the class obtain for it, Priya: -4.63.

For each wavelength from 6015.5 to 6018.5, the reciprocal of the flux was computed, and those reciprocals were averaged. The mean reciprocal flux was 0.0276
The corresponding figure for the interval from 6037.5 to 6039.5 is 0.0277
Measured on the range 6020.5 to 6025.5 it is 0.0287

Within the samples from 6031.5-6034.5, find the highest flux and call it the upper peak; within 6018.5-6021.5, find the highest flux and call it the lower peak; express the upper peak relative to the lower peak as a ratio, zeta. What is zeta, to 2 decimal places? 0.93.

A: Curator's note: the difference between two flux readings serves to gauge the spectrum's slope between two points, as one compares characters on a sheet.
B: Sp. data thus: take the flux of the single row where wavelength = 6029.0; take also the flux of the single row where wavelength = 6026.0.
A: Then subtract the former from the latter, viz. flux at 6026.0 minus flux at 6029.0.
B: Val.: -2.9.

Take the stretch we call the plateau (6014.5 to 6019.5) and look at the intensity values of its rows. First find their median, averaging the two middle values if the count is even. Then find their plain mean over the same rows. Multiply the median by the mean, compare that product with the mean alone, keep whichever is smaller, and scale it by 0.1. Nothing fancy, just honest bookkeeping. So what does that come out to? 3.63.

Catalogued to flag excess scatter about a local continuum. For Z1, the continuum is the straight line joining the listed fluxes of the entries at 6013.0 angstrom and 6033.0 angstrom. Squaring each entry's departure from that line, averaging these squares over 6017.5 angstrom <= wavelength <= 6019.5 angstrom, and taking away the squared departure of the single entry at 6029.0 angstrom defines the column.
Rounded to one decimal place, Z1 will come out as 0.7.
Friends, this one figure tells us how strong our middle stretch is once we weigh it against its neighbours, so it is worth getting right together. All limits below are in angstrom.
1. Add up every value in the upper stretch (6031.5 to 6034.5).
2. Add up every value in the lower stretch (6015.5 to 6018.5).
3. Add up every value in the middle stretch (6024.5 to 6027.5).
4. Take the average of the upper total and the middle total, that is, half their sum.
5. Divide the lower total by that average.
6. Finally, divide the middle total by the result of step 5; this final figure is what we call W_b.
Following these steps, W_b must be 96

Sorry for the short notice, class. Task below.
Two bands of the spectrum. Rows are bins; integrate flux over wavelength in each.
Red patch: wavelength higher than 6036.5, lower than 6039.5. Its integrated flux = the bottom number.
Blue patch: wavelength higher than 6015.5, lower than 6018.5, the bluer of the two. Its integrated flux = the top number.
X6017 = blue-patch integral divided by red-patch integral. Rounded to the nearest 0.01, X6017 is 1.00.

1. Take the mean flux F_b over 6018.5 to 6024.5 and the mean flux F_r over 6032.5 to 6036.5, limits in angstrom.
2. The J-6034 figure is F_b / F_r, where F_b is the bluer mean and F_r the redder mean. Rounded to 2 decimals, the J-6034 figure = 1.03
